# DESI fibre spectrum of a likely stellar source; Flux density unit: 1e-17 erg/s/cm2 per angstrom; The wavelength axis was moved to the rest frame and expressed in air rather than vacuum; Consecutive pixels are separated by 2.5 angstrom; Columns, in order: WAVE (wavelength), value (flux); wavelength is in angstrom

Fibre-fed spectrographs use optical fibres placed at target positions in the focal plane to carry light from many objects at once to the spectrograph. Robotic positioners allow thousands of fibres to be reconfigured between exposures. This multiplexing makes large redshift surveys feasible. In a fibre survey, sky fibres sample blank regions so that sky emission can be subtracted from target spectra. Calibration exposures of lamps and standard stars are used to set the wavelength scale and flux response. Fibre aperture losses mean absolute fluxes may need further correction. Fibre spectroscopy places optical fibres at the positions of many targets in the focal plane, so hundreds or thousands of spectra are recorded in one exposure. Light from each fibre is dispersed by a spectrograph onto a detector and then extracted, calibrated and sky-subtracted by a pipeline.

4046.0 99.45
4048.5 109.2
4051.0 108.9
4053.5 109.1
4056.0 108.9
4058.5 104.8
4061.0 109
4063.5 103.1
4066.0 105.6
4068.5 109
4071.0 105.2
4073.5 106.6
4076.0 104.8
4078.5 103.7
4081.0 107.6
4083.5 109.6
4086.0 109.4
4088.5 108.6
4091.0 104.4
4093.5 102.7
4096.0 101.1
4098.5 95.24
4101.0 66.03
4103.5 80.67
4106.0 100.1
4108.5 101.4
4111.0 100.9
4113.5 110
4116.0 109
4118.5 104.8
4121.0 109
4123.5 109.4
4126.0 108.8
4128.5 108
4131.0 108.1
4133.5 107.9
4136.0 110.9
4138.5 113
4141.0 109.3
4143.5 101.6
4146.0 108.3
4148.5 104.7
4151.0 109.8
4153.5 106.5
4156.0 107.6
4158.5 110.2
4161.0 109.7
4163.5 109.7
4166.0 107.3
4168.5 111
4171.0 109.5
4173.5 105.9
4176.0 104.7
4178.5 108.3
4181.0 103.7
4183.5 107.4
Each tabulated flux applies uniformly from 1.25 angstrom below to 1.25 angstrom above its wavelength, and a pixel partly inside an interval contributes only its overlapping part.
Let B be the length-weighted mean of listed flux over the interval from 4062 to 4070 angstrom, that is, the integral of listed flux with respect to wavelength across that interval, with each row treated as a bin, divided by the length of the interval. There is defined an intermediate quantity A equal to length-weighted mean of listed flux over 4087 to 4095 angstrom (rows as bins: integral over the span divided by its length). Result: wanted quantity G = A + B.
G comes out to 211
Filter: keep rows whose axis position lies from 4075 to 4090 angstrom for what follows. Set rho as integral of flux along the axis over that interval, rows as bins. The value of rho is 1609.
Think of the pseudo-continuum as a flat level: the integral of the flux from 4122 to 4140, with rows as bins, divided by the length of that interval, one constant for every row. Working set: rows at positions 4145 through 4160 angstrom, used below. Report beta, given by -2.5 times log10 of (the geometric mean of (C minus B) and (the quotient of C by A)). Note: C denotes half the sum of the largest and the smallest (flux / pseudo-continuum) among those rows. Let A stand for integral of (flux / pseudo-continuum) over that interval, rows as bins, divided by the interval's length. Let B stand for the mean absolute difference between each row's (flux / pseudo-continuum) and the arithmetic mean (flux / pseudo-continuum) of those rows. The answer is 0.020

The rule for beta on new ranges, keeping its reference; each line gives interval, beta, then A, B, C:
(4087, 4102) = 0.249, 0.887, 0.096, 0.798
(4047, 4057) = 0.001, 0.994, 0.001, 0.996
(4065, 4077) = 0.016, 0.971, 0.011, 0.977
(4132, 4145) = 0.032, 0.992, 0.028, 0.980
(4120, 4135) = 0.006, 0.992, 0.005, 0.993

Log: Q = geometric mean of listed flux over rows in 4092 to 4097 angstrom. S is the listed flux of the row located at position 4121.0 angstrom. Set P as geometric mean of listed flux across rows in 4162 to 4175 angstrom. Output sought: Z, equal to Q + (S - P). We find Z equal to 102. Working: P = 109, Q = 102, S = 109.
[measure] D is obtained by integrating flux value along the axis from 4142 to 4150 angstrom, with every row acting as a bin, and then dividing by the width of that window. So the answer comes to 105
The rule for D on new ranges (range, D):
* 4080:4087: 109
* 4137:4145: 108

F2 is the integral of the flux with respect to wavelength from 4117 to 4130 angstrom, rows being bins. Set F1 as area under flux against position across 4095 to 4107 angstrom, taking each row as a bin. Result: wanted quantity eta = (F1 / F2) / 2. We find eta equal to 0.377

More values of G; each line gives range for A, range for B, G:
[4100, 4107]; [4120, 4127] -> 191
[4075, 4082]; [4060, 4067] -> 211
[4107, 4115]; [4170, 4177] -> 211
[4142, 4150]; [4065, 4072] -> 212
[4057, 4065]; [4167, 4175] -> 214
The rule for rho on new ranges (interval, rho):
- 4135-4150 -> 1619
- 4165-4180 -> 1616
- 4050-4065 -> 1609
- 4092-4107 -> 1366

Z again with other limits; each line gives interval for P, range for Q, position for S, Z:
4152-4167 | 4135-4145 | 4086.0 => 110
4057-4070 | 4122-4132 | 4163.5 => 112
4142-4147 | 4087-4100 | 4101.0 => 63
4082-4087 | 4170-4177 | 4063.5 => 100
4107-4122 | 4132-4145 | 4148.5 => 107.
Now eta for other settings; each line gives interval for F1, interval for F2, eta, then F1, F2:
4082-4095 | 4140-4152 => 0.543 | 1389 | 1279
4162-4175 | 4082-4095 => 0.508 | 1412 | 1389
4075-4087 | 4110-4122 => 0.501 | 1284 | 1282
